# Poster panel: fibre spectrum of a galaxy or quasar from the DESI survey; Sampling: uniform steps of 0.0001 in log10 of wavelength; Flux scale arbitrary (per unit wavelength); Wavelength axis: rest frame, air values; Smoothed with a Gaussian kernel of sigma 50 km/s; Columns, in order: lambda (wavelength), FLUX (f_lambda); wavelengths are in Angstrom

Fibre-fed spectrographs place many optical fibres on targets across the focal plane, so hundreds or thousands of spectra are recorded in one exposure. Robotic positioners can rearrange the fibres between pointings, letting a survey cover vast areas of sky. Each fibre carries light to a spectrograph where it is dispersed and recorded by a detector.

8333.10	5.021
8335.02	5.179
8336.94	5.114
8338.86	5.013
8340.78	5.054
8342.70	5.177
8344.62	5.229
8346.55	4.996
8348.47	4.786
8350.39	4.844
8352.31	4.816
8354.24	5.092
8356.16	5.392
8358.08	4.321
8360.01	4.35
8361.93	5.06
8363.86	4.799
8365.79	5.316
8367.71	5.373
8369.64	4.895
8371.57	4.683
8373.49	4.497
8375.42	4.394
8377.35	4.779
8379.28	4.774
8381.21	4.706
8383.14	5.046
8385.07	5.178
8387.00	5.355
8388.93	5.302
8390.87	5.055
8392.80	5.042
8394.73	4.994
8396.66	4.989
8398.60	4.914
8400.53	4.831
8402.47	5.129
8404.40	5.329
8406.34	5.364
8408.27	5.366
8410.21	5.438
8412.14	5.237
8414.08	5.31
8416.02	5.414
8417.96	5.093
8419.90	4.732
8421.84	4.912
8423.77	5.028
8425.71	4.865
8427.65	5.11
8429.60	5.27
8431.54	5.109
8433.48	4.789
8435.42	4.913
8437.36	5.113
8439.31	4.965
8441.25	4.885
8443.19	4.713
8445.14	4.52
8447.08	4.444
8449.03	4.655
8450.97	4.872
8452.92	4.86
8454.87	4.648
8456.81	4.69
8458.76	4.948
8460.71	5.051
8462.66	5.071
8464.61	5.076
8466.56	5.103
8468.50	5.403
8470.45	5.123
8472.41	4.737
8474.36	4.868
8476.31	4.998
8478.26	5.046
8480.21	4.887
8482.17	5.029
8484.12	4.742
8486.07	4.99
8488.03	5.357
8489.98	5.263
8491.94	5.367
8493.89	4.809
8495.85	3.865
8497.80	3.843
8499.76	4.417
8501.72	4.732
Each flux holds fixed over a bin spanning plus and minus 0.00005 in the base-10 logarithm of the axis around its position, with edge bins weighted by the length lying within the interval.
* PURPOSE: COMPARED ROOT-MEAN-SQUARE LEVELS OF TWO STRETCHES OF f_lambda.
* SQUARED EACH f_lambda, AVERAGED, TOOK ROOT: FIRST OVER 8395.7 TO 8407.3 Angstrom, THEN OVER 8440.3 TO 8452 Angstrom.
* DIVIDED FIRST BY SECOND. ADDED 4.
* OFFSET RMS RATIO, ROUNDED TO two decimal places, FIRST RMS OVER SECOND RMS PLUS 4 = 5.09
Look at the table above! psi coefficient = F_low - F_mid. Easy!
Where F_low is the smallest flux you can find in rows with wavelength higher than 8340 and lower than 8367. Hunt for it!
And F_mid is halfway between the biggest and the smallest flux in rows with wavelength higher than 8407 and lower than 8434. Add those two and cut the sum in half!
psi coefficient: -0.76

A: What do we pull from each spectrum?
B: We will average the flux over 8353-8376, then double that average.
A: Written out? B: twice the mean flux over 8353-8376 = 9.7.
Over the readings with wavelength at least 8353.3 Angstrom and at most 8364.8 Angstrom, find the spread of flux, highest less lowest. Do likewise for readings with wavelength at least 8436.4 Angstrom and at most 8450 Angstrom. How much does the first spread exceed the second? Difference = 0.4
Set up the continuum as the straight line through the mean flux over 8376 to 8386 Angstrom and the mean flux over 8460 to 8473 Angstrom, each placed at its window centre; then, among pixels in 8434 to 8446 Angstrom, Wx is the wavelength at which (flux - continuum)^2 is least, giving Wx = 8439.31 Angstrom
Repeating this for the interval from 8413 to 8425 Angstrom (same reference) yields 8423.77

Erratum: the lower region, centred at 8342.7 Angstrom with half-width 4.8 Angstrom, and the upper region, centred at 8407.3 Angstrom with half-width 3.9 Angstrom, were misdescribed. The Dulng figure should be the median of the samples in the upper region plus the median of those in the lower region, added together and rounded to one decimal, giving 10.4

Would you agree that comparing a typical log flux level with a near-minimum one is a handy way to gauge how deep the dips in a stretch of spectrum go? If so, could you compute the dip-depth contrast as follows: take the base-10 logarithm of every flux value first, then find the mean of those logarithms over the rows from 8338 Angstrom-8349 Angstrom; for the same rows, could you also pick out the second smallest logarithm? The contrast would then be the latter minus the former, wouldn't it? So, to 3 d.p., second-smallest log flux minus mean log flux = -0.004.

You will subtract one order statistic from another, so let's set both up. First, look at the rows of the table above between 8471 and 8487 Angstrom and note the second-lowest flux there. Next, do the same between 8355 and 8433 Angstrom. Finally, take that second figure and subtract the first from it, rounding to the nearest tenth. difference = -0.4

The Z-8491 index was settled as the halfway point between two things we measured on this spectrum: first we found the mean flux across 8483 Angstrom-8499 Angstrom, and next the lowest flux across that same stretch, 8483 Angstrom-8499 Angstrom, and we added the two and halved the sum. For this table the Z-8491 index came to 4.31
